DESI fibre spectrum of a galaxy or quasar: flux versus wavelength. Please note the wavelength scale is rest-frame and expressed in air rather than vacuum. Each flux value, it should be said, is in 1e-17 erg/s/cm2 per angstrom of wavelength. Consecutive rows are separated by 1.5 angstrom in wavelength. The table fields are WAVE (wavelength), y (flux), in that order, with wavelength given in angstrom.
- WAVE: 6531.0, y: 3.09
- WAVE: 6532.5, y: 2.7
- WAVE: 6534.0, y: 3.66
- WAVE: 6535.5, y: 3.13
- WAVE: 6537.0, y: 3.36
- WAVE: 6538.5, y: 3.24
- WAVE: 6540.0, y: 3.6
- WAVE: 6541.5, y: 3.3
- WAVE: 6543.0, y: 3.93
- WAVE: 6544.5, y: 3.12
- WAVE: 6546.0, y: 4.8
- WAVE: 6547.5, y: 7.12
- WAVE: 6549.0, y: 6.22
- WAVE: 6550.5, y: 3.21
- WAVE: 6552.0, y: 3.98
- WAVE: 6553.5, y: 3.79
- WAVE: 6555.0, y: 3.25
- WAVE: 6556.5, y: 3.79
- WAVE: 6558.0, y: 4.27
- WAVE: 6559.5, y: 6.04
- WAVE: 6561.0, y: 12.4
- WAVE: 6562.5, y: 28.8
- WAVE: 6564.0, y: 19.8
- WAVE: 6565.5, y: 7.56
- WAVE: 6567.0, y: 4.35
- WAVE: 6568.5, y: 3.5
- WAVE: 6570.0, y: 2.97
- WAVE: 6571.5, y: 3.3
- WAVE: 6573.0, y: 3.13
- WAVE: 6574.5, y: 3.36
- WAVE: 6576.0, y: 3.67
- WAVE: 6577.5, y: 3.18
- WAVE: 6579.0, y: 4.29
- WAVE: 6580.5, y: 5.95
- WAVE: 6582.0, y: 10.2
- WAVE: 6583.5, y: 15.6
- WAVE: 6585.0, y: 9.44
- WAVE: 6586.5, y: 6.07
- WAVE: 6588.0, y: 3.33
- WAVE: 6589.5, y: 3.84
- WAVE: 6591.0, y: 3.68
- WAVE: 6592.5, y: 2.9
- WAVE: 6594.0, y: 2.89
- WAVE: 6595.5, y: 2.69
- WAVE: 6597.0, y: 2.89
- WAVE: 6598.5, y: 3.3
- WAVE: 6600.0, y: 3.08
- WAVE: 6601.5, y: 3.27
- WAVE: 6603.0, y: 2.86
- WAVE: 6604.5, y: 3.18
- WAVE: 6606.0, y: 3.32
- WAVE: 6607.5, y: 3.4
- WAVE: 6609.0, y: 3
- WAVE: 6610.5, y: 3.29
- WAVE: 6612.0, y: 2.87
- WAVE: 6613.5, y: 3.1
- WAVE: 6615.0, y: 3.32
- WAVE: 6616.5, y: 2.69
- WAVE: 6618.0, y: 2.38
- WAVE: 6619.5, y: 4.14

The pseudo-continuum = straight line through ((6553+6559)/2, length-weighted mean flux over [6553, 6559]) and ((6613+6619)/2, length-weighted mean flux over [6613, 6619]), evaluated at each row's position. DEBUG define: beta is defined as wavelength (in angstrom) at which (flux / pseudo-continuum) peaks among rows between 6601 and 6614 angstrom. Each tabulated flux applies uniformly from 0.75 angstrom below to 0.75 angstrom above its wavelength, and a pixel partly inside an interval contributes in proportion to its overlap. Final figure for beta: 6607.5 angstrom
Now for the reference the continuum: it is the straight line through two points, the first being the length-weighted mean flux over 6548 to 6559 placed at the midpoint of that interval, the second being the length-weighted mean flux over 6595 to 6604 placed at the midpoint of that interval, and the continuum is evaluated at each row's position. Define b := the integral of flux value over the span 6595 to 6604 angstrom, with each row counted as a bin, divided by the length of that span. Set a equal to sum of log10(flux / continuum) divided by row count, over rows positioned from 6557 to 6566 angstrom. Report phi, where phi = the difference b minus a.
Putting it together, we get 2.6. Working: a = 0.42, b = 3.0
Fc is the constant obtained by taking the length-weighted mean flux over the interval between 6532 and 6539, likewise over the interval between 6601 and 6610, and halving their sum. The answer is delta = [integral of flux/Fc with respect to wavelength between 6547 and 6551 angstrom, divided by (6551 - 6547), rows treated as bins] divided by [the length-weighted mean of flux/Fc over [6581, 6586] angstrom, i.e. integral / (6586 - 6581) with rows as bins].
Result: 0.5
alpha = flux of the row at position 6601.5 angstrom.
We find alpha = 3.27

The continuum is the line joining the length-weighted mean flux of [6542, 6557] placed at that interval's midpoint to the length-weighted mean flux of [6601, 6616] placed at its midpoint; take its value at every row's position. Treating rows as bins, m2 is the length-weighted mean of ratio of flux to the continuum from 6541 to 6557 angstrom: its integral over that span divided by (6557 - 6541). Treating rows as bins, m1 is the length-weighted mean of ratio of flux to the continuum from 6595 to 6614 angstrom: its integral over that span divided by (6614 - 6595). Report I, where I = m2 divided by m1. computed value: 1.02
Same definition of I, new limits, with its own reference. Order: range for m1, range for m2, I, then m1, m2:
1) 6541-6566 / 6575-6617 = 0.70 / 1.79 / 1.26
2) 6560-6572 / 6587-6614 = 0.37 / 2.58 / 0.96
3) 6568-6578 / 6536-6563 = 1.59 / 0.86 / 1.37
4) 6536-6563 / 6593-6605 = 0.66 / 1.37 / 0.90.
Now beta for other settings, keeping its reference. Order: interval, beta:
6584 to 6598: 6585.0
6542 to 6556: 6547.5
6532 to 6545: 6543.0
